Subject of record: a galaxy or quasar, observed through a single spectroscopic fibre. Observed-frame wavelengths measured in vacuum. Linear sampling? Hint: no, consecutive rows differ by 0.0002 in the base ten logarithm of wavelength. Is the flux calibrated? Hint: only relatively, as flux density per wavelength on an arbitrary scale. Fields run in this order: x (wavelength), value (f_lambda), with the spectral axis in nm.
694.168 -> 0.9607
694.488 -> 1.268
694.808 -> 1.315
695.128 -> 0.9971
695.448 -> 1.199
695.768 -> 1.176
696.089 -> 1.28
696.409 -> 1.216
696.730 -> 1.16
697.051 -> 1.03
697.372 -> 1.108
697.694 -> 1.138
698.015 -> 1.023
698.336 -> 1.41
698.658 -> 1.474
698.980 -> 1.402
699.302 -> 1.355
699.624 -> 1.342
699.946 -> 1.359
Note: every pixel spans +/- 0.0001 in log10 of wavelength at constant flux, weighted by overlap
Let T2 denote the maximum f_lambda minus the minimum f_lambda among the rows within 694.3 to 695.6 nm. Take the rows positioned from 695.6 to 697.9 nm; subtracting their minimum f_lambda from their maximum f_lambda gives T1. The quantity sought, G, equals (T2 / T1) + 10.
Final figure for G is 11.3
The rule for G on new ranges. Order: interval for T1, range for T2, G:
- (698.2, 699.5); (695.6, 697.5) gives 12.1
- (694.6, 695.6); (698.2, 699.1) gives 10.2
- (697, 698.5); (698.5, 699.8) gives 10.3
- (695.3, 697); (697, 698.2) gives 11.0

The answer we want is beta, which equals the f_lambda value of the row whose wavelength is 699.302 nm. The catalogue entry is 1.355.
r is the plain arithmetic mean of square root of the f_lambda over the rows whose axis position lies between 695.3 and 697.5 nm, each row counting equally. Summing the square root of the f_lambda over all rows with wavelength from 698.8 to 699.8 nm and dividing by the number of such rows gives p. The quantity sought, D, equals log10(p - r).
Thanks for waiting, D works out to -1.05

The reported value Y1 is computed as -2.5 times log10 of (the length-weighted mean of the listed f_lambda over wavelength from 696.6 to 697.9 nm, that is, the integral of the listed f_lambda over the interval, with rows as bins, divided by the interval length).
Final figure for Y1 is -0.11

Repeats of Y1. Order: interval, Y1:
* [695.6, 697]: -0.19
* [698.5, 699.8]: -0.36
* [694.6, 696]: -0.18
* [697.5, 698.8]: -0.25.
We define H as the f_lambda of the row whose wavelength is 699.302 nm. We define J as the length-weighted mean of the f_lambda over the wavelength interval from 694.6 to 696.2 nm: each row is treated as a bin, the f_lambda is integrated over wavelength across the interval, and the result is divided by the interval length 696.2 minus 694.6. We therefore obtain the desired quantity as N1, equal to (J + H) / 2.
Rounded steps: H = 1.355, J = 1.19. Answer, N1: 1.27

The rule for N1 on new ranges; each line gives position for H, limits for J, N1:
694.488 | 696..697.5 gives 1.21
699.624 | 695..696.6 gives 1.26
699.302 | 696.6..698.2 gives 1.23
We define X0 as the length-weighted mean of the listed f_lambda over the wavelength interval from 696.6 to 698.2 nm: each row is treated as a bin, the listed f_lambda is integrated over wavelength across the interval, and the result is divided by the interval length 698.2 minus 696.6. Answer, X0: 1.10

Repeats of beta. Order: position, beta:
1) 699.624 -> 1.342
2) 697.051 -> 1.03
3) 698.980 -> 1.402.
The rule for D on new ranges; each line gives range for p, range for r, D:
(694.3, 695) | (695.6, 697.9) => -1.22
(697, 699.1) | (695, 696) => -1.35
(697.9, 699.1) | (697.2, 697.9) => -1.05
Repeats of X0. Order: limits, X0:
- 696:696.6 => 1.24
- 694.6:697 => 1.19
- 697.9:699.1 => 1.34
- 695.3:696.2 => 1.21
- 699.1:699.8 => 1.35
